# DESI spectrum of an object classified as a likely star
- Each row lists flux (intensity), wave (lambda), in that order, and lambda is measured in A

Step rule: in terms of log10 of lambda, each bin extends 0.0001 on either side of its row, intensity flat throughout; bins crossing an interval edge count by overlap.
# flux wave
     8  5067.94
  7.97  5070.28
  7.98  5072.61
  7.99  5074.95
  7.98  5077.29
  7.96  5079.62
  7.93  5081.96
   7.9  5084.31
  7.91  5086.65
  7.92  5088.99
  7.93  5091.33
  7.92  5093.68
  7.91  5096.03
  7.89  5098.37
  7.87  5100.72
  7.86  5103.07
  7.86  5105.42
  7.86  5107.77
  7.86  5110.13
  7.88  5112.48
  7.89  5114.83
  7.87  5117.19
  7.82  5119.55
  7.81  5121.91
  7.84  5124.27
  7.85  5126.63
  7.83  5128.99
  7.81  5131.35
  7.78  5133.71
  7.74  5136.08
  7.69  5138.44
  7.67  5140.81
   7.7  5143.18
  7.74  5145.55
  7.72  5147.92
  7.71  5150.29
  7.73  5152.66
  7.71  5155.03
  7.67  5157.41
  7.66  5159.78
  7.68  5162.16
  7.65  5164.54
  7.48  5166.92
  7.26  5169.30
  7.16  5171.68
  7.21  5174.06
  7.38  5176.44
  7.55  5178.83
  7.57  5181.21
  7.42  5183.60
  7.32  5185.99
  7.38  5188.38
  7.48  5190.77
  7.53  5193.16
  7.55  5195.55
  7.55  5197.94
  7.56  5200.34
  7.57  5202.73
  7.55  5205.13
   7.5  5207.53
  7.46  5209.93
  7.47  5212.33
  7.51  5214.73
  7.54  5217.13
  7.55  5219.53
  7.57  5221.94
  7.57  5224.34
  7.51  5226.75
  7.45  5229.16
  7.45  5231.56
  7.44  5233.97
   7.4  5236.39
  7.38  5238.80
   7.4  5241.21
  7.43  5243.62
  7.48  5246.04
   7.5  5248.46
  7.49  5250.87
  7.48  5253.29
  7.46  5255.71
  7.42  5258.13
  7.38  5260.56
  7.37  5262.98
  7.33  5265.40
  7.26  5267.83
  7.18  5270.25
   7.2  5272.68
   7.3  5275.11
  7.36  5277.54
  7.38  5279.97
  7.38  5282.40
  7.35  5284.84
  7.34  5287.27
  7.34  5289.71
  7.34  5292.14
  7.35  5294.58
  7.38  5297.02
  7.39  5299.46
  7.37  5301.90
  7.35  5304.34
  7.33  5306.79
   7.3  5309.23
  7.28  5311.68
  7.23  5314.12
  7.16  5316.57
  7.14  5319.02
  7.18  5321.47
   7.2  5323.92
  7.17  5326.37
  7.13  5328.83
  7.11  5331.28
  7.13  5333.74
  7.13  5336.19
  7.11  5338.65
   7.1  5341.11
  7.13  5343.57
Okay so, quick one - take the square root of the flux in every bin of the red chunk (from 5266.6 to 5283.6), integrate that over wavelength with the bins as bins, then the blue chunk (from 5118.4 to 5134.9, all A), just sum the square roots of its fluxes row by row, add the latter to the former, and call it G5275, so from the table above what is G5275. 65.5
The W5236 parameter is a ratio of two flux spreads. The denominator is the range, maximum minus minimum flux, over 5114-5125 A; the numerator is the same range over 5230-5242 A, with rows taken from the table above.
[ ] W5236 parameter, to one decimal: 0.9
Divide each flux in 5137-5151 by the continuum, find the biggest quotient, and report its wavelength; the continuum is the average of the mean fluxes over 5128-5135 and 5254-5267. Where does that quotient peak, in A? 5145.55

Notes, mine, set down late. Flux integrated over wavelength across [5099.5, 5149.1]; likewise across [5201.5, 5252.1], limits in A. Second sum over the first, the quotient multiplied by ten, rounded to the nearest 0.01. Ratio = 9.78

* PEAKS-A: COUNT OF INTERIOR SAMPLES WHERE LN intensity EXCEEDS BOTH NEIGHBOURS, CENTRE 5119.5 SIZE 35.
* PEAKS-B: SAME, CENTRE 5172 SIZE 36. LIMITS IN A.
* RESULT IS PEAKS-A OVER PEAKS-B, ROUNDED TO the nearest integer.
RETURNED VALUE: 1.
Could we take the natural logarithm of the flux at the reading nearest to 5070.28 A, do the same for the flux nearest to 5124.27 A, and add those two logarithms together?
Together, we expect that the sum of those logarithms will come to 4.13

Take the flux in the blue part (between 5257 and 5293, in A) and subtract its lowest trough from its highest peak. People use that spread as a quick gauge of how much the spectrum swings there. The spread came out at 0.24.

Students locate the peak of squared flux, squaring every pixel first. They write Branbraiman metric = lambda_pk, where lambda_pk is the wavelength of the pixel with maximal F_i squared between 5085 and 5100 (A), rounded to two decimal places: 5091.33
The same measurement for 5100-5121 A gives 5114.83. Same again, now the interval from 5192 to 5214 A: 5202.73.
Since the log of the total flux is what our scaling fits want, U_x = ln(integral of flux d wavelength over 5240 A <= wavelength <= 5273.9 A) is 5.52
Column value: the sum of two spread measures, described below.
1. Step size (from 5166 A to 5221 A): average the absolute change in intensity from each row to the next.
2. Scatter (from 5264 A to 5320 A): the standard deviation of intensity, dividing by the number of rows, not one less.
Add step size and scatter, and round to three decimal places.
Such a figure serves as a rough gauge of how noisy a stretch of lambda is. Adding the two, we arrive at 0.139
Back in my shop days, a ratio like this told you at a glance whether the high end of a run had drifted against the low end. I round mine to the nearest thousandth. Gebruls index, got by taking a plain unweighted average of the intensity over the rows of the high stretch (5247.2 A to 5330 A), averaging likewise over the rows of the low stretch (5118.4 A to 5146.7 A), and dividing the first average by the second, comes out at 0.941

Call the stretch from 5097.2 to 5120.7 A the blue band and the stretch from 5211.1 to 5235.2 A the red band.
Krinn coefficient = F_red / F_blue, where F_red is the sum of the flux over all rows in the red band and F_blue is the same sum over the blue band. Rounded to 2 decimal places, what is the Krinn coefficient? 0.95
